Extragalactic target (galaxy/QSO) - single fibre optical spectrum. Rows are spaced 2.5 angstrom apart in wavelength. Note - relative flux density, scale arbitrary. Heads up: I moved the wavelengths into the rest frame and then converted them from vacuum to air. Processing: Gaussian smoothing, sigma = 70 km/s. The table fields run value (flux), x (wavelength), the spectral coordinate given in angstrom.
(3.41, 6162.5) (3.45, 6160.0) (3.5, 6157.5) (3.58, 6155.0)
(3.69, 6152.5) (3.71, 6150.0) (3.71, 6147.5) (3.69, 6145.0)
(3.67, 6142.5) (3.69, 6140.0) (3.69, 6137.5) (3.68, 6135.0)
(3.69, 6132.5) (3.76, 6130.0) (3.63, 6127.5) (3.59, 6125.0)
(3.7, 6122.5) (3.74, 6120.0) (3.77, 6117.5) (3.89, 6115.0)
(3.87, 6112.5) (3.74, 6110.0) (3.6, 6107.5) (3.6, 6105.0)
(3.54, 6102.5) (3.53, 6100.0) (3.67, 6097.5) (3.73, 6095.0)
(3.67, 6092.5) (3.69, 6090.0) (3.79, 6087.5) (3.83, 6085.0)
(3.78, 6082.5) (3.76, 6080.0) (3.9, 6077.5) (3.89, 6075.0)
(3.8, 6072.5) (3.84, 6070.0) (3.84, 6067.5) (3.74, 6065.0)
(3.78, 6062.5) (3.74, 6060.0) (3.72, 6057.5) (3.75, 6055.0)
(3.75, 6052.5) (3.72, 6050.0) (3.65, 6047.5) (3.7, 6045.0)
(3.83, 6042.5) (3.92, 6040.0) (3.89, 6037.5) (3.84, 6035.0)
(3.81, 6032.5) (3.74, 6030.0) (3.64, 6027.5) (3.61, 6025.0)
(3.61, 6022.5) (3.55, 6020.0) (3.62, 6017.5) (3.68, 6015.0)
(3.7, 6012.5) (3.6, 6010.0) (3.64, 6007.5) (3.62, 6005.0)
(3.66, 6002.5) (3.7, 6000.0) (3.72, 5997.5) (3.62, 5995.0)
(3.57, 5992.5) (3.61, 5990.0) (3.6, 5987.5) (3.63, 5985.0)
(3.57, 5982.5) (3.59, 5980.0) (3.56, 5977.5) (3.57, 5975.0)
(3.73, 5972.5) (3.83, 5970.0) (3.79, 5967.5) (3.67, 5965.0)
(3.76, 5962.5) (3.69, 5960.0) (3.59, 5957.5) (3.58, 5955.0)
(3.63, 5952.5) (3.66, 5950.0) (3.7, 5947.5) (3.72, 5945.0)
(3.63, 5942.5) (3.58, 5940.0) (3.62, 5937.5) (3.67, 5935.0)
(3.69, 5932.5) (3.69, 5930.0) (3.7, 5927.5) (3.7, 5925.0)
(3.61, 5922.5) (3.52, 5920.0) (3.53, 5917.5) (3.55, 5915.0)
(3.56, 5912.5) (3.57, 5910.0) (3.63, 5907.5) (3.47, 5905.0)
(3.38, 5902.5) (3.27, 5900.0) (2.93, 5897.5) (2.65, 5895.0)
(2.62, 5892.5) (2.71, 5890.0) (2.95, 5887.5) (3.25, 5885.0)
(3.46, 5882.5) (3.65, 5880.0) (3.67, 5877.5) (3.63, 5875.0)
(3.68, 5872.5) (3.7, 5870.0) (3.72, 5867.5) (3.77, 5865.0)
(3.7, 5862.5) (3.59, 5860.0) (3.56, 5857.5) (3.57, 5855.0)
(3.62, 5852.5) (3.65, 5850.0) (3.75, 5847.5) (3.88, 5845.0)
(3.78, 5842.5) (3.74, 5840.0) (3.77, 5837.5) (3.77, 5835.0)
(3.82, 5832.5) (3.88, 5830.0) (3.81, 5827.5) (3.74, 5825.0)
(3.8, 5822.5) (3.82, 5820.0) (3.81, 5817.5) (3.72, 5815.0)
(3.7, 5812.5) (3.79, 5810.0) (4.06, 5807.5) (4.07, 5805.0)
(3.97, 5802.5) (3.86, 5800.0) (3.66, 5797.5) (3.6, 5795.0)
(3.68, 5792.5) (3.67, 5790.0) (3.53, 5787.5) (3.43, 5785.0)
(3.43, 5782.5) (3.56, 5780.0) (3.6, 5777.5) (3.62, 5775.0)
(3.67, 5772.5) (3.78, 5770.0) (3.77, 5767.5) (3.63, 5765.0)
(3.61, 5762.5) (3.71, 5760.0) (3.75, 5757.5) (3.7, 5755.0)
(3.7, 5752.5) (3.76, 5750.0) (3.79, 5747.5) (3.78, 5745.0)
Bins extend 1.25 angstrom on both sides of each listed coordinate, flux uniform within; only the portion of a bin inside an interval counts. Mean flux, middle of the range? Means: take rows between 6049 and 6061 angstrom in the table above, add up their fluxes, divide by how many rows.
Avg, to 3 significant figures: 3.74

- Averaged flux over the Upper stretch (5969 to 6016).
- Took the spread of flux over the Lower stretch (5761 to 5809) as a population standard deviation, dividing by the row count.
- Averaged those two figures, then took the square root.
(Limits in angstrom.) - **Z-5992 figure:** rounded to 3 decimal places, 1.382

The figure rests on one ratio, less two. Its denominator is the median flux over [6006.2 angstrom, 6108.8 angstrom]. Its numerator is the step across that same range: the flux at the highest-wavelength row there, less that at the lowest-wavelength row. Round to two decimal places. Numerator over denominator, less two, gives -2.01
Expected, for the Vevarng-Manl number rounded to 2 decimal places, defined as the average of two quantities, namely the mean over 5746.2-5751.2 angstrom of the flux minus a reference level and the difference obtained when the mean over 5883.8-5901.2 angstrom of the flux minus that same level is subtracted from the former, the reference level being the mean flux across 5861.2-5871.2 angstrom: 0.46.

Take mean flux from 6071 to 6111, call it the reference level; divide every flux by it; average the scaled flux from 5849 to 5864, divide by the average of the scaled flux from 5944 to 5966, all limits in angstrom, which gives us 0.99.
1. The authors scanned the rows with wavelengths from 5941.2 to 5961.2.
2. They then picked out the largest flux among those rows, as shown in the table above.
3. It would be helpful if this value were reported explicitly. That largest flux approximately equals 3.72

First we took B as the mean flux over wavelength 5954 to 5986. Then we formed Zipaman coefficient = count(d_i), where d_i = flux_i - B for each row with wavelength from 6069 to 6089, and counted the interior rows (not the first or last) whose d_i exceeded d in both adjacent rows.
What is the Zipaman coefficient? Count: 2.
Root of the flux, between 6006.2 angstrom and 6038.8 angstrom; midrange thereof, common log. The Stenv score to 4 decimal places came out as 0.2852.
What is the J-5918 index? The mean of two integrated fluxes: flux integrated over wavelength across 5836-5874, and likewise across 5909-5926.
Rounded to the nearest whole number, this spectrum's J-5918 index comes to 101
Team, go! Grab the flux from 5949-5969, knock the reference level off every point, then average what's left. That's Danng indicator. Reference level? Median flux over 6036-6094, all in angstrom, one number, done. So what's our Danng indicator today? -0.11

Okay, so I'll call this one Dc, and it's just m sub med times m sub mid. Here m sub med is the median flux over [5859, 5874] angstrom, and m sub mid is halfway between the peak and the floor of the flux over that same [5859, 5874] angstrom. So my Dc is 13.6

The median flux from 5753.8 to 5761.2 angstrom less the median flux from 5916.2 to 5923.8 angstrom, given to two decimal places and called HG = 0.18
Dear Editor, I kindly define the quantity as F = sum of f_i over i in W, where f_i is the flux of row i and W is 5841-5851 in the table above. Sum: 15.1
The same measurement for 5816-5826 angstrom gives 15.2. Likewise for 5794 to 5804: 15.1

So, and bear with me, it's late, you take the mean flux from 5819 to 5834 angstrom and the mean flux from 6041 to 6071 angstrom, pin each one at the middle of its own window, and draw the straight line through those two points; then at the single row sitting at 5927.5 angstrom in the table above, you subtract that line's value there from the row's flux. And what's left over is -0.087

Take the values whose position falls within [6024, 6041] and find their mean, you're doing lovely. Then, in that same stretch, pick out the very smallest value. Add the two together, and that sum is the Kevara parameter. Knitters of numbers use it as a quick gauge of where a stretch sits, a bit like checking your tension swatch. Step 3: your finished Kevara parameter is 7.39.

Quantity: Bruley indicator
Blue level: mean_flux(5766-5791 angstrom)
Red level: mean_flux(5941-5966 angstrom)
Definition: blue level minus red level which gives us -0.06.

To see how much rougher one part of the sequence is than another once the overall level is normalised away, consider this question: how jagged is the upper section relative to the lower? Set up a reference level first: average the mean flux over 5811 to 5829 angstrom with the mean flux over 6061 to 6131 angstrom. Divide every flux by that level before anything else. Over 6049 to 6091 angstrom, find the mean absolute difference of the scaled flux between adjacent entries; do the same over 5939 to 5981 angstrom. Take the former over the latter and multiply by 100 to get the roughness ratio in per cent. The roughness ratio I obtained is 74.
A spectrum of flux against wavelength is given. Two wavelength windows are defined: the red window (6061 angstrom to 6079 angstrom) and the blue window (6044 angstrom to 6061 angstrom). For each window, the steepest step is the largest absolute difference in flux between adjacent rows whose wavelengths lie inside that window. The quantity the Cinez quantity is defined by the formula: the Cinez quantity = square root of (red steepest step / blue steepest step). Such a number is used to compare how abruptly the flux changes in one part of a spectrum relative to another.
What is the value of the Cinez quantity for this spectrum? 1.20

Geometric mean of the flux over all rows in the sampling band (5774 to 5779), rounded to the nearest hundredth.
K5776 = 3.61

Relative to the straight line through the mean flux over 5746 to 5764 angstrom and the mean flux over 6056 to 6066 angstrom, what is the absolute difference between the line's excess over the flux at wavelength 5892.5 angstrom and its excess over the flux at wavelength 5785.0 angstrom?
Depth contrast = 0.8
